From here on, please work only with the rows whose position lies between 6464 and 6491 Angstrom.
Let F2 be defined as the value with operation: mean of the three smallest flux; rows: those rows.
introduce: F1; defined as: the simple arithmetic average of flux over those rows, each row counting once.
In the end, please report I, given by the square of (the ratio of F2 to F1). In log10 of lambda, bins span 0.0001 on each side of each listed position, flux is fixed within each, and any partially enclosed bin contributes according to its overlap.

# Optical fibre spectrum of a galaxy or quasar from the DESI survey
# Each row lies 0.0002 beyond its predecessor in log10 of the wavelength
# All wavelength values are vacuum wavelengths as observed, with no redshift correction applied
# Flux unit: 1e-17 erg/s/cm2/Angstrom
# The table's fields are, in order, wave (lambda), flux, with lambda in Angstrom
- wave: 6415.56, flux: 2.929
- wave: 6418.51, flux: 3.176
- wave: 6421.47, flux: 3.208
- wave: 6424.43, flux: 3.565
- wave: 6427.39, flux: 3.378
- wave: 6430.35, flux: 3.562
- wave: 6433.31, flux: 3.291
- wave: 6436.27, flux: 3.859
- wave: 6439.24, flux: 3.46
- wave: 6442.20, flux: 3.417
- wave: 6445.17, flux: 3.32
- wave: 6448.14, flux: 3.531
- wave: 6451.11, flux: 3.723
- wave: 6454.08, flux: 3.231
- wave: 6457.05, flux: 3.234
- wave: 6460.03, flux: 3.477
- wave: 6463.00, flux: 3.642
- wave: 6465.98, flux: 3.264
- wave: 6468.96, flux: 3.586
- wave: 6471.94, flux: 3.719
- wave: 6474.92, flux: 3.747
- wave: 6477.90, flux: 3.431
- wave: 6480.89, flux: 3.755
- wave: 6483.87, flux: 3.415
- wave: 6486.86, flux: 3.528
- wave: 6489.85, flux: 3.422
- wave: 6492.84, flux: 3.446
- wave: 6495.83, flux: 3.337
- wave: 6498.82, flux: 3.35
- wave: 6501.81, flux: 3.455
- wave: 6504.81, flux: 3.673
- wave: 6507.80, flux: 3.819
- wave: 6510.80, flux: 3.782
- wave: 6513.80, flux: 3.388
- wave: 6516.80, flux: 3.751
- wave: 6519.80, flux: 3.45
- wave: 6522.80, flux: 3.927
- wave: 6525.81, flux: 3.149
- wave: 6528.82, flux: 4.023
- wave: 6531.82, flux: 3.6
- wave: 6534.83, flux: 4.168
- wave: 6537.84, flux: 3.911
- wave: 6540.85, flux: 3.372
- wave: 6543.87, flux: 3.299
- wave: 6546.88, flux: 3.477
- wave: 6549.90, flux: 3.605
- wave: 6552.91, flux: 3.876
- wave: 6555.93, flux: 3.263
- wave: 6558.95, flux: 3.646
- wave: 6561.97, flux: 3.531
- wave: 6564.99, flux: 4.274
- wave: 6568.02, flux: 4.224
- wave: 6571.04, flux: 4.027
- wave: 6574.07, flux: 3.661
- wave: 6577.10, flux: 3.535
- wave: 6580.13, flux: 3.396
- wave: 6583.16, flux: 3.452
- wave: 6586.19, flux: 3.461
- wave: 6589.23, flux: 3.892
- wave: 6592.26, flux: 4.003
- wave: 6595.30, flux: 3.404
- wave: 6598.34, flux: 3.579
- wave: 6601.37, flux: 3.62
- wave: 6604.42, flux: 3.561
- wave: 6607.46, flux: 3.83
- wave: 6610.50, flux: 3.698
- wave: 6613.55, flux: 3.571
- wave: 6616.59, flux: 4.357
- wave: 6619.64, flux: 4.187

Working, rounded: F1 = 3.54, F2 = 3.367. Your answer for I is 0.90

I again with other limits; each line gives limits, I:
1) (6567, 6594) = 0.84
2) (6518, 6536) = 0.84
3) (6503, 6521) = 0.92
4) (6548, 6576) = 0.84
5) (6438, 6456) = 0.93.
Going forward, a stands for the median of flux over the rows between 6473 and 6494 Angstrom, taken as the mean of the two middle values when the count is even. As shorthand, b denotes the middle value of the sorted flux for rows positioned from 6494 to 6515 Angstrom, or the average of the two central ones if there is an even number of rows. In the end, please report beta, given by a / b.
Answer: 1.00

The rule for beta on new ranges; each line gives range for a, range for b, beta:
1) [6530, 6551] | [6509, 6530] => 0.96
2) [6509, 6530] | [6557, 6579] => 1.02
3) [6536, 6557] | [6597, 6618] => 0.96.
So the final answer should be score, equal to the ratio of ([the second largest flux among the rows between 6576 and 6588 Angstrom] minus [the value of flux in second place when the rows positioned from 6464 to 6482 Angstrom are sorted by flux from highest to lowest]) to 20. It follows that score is -0.0143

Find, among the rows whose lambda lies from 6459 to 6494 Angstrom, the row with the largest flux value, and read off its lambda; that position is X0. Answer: 6480.89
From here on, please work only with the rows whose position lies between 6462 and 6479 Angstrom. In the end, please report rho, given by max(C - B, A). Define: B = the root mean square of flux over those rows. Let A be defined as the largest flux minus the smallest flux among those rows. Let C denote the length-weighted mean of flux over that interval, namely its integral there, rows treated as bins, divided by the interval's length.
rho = 0.48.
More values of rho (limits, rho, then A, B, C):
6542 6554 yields 0.58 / 0.58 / 3.57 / 3.55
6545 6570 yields 1.01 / 1.01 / 3.75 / 3.74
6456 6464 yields 0.41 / 0.41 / 3.46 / 3.45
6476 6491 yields 0.34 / 0.34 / 3.51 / 3.52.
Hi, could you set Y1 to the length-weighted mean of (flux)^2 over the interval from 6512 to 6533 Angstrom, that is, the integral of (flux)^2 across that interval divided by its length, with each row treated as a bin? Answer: 13.2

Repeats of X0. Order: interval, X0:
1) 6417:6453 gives 6436.27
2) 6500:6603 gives 6564.99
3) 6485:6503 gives 6486.86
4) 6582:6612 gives 6592.26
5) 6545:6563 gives 6552.91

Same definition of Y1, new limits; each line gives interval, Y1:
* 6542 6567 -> 13.3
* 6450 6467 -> 11.8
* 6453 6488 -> 12.3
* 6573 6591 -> 12.8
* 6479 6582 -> 13.3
